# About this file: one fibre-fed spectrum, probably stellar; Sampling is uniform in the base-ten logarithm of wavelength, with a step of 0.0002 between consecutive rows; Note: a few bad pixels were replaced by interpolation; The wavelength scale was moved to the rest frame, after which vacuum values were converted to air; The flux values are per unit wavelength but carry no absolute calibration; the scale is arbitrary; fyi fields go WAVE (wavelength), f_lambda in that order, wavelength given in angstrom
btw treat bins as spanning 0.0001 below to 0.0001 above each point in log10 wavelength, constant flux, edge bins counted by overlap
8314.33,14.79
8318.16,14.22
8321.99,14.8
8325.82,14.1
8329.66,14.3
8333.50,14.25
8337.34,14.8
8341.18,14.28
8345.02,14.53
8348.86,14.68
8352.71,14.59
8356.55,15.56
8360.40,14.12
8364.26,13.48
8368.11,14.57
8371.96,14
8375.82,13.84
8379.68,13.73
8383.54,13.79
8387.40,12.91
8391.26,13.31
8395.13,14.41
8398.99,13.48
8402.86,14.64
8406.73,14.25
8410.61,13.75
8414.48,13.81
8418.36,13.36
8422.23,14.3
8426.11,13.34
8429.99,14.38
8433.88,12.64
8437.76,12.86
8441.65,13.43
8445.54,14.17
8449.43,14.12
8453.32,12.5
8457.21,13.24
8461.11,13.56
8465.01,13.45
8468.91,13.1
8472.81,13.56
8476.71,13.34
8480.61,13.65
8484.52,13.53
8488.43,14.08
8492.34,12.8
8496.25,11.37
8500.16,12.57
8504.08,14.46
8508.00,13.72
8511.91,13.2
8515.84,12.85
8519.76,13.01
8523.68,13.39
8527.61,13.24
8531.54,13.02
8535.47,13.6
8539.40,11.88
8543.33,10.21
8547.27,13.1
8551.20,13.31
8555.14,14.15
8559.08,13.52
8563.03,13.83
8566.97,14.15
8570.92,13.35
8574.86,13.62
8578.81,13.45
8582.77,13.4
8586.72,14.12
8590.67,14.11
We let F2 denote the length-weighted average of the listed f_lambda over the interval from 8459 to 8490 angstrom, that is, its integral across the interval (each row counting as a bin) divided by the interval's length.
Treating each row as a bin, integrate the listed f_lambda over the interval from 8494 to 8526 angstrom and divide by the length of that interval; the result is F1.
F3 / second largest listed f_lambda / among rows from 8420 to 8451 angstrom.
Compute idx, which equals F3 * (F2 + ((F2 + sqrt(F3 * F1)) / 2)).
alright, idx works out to 388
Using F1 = 13.1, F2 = 13.5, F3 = 14.3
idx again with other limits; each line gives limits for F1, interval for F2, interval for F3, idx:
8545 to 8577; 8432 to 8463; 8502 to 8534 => 368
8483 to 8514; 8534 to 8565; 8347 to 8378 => 387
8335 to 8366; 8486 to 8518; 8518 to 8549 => 357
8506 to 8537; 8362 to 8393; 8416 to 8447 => 392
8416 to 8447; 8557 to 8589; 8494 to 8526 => 375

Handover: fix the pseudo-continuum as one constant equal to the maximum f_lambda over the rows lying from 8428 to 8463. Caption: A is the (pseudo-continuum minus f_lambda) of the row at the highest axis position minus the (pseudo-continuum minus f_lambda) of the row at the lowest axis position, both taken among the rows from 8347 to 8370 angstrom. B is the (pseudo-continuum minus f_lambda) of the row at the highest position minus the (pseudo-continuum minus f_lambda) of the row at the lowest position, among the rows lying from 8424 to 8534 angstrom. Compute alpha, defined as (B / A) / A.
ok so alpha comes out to 26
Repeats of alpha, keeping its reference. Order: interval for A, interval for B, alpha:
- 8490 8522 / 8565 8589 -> 1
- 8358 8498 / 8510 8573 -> 0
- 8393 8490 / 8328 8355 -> -3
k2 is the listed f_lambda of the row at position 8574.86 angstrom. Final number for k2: 13.62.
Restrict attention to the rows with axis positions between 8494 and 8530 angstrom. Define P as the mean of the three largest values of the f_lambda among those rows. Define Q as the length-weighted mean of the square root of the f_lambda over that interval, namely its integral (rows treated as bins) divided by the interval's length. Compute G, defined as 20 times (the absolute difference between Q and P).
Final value 205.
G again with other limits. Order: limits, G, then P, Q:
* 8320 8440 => 226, 15.1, 3.74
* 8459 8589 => 212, 14.3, 3.64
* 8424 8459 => 211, 14.2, 3.66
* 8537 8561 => 202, 13.7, 3.56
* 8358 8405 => 216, 14.5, 3.72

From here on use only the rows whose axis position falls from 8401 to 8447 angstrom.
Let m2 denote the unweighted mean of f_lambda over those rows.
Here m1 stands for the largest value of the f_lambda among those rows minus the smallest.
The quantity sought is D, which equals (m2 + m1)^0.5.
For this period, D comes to 3.97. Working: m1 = 2.0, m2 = 13.7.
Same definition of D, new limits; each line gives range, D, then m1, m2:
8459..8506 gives 4.05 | 3.1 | 13.3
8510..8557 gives 4.11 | 3.9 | 12.9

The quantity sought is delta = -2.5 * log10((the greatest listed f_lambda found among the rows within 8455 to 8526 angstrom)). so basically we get -2.90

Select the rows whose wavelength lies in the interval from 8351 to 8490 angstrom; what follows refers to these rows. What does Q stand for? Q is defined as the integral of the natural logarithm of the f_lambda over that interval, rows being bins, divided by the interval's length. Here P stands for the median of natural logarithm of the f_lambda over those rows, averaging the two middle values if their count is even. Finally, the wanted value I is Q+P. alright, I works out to 5.24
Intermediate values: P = 2.62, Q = 2.62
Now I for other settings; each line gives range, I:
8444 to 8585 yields 5.18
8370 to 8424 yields 5.25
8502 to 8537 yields 5.18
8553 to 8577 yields 5.24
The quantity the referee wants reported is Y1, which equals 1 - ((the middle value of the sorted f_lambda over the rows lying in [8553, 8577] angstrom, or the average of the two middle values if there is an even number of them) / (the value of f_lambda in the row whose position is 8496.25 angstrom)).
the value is -0.21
